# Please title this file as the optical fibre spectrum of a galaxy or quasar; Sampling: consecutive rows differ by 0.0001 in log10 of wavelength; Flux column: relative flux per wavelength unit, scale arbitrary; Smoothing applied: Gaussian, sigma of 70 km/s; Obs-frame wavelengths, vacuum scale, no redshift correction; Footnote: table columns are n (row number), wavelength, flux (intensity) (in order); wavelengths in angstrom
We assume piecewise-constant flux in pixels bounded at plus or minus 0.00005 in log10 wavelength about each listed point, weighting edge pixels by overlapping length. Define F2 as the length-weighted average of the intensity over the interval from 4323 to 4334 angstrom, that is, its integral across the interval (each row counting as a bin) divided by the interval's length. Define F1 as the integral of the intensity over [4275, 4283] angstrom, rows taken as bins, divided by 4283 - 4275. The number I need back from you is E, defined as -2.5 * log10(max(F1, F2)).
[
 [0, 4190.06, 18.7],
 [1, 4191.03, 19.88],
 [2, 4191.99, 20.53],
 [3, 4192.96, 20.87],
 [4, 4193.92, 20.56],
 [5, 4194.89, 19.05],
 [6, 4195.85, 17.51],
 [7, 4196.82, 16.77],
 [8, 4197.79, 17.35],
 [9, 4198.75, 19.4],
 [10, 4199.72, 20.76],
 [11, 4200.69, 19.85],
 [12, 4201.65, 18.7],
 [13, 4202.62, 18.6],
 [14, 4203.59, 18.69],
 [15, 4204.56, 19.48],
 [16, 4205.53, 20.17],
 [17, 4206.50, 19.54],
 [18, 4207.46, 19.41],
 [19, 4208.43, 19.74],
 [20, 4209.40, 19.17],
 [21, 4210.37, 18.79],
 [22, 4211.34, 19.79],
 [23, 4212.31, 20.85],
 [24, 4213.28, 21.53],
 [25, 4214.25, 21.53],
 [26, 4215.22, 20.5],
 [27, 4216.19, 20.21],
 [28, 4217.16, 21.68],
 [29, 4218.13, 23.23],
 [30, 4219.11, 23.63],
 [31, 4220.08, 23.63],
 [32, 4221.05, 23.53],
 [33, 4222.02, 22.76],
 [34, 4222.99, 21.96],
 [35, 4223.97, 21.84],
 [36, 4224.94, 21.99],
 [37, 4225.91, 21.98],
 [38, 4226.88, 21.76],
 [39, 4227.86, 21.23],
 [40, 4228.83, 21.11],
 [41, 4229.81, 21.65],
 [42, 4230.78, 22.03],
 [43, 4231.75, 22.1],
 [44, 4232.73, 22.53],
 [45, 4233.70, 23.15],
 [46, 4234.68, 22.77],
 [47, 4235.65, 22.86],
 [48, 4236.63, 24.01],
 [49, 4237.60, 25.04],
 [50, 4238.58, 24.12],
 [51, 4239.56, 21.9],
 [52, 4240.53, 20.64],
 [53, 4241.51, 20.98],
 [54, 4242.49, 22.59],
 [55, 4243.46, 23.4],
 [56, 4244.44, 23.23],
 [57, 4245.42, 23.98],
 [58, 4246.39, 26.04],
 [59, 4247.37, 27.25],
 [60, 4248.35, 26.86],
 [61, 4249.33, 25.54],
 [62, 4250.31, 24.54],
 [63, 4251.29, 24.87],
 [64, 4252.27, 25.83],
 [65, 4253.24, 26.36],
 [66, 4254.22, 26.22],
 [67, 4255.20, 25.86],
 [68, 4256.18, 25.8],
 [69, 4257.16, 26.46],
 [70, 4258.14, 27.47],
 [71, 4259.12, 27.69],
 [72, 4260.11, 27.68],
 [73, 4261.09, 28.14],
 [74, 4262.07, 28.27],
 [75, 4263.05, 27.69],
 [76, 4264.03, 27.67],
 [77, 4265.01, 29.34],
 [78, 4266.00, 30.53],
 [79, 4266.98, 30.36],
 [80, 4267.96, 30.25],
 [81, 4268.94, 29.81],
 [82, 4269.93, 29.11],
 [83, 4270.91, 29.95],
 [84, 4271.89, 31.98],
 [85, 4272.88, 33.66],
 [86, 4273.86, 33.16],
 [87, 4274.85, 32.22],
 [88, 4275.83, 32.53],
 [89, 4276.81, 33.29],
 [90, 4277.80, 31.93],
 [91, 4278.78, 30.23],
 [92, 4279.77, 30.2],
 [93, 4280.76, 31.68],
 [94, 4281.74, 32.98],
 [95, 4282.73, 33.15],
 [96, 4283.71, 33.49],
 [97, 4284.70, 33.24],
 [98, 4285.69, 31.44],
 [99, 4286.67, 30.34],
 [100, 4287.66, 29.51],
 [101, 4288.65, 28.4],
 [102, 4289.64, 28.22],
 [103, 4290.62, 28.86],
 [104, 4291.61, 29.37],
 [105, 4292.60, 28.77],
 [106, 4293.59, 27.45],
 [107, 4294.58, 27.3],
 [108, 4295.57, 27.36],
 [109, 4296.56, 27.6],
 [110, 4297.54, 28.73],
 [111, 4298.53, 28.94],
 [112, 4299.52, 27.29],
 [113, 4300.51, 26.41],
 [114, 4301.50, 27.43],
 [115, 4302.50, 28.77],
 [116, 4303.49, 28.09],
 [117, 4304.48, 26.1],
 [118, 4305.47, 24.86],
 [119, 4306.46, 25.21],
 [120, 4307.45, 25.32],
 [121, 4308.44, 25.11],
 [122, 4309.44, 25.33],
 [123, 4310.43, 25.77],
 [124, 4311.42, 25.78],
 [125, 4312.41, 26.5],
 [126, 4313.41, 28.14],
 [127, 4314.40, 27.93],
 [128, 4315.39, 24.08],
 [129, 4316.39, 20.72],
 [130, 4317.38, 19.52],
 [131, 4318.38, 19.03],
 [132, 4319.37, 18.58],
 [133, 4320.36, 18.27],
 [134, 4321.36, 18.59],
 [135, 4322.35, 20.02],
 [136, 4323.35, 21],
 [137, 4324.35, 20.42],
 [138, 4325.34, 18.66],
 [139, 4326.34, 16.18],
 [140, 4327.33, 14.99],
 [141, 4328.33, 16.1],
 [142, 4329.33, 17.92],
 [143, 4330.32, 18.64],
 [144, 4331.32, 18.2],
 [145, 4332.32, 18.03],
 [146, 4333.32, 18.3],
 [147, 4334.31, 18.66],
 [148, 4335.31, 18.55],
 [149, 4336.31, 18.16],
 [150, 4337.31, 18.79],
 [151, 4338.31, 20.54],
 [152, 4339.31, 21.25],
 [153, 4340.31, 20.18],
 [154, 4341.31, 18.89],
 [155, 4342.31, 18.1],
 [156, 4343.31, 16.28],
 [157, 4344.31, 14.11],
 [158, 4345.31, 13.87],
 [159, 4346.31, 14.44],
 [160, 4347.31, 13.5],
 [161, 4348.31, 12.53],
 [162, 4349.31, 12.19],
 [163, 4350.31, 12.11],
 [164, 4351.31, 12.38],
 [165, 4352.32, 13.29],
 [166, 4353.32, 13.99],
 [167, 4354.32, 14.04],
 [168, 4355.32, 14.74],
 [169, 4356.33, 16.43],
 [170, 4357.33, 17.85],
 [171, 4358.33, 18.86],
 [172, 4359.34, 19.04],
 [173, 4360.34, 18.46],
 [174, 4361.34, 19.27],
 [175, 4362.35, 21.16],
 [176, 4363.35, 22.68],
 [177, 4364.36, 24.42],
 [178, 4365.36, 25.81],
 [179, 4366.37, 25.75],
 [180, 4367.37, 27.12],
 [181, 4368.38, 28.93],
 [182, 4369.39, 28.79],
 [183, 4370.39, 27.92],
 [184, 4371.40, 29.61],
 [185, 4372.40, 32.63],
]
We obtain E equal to -3.76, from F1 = 32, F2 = 18.0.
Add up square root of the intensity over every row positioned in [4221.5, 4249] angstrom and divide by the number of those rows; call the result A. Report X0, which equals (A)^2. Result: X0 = 22.9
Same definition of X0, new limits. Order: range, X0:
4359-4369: 23.1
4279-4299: 29.8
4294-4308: 27.1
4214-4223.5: 22.2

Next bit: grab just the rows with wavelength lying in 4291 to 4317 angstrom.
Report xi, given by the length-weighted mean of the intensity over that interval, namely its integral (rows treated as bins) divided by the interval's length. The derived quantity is 27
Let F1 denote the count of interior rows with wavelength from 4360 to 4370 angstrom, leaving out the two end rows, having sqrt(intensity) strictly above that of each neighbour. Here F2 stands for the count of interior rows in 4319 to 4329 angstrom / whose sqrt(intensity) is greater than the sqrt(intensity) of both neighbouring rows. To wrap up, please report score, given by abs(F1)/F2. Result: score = 2.0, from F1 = 2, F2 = 1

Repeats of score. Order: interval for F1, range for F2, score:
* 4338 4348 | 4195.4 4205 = 2.0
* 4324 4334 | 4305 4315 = 0.5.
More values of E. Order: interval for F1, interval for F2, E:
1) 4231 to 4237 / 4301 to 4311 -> -3.55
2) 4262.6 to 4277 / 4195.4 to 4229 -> -3.72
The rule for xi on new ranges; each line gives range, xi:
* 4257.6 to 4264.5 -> 28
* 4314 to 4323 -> 21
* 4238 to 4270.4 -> 26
